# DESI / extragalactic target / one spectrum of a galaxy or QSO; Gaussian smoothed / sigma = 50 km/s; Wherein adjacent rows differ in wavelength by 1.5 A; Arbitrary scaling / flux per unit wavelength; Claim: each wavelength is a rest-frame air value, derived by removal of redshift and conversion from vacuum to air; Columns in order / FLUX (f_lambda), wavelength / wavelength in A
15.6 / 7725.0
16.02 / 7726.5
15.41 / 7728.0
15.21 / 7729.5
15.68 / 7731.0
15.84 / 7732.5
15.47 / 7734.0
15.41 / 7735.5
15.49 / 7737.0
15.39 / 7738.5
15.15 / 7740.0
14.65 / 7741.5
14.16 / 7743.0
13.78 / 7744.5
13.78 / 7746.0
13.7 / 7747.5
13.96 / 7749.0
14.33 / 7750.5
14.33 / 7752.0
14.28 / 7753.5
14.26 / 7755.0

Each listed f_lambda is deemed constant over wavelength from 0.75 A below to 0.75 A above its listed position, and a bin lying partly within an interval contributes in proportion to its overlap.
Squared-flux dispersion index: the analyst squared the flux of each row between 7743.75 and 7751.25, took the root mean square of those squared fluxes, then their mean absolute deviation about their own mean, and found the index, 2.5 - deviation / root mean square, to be 2.47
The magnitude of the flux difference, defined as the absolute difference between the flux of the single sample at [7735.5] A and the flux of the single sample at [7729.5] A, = 0.20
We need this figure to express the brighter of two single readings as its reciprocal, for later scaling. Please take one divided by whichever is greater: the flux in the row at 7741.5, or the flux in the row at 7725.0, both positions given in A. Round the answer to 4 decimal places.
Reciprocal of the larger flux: 0.0641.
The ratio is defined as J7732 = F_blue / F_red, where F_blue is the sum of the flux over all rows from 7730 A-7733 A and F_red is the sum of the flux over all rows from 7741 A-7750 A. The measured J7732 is 0.4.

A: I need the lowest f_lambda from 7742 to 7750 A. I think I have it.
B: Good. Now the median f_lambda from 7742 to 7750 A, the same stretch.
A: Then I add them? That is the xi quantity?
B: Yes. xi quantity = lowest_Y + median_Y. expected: 27.5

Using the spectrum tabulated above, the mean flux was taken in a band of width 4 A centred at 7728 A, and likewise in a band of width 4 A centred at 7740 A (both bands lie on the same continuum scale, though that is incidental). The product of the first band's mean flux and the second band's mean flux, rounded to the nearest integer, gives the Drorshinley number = 234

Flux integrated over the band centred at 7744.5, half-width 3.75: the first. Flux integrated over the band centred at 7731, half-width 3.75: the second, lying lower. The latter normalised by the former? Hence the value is 1.1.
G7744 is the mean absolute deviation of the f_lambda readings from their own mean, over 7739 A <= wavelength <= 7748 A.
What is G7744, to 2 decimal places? 0.46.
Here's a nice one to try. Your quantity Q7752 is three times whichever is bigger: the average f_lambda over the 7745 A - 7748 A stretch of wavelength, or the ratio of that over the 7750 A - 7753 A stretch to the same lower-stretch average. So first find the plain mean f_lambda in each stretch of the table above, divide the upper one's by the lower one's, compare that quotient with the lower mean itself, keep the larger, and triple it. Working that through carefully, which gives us 41.2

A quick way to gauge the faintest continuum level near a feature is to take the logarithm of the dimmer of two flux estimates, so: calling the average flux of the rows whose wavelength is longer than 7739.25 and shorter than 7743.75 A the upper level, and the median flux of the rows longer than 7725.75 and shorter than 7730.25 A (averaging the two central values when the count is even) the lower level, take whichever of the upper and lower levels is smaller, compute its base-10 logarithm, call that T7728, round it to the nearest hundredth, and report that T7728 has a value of 1.17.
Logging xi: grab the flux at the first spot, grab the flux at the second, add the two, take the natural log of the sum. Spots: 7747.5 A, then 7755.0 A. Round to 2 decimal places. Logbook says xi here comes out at 3.33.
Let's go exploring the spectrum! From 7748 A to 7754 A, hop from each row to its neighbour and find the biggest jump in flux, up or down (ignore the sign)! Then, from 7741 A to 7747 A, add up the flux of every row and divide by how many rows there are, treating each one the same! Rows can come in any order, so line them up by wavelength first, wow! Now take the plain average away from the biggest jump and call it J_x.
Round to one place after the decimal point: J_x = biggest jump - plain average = -13.7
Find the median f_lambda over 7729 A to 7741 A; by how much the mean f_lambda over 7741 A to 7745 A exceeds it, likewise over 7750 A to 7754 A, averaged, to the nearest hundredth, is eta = -1.19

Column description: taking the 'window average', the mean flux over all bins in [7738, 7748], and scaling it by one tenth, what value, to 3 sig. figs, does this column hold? 1.44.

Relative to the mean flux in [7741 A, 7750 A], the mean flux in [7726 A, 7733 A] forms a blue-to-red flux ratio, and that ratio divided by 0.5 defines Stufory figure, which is 2.23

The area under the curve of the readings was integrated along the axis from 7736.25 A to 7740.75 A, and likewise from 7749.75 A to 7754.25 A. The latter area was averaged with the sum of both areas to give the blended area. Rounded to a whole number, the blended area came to 99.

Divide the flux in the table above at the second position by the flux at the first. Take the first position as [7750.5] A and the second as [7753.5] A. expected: 1.00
